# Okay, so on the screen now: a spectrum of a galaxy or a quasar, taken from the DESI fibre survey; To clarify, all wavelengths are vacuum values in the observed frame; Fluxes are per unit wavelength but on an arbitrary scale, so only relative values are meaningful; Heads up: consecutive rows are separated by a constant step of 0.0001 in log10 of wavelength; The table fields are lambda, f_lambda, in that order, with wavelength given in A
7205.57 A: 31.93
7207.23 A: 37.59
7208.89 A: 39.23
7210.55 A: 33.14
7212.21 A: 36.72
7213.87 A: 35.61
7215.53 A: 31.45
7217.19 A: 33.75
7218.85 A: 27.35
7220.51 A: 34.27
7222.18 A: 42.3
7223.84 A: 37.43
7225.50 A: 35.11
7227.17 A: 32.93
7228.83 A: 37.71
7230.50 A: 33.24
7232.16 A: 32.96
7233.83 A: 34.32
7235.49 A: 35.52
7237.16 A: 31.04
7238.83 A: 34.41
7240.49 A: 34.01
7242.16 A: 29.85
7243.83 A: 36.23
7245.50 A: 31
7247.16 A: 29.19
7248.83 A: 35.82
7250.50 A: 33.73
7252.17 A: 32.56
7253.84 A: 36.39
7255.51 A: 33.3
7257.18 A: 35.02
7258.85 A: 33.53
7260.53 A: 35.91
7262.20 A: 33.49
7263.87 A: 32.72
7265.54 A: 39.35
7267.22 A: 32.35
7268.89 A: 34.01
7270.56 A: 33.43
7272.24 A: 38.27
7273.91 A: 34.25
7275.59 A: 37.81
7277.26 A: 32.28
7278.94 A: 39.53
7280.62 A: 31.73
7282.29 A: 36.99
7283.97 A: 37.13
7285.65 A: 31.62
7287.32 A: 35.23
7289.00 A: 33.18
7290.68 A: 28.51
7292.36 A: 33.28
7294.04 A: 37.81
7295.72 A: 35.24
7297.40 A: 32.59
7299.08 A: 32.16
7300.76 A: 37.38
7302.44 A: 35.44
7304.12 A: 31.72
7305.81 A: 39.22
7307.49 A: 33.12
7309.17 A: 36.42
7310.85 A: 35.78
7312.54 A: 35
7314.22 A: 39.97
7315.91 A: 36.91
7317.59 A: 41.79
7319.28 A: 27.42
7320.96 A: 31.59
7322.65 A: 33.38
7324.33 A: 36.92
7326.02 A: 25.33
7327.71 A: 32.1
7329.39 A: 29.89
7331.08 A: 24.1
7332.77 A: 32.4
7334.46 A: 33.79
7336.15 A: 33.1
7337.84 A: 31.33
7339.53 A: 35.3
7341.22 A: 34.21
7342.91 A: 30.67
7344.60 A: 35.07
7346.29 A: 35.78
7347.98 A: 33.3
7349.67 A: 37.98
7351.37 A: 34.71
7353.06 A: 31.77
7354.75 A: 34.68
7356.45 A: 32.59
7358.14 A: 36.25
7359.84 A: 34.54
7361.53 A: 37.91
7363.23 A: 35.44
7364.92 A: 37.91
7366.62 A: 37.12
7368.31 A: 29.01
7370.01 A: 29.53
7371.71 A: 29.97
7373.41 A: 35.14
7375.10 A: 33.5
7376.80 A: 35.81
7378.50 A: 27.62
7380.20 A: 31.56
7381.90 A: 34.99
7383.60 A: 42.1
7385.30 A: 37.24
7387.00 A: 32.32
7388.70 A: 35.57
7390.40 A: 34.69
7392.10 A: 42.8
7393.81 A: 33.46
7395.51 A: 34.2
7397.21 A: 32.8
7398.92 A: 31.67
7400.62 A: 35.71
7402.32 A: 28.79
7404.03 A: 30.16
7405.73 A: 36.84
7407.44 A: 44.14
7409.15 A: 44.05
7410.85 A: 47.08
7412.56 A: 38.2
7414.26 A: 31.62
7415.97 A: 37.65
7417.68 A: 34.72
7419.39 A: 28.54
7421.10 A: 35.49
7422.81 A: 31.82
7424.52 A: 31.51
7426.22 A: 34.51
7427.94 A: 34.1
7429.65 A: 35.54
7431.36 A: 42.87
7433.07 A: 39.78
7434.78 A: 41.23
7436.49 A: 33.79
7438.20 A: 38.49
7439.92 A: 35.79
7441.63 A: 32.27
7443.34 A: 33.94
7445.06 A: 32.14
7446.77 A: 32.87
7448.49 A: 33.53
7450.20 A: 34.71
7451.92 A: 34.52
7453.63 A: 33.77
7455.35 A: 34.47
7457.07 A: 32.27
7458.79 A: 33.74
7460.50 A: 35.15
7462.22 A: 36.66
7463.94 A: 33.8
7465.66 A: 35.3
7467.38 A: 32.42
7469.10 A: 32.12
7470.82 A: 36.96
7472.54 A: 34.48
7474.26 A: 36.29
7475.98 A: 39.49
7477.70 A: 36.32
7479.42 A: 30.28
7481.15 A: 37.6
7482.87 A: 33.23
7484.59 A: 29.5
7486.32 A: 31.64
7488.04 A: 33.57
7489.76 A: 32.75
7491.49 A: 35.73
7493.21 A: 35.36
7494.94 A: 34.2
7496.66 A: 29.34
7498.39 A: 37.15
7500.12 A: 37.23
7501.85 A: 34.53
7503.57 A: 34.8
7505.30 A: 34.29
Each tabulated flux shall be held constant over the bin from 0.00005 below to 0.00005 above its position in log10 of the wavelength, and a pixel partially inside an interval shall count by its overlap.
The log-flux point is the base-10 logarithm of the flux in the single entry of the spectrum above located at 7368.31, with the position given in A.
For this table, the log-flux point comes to 1.46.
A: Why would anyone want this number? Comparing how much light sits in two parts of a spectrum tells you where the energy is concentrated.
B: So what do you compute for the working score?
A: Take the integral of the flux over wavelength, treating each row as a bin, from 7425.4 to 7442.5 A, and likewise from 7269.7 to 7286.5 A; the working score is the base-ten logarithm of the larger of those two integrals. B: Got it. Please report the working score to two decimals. 2.80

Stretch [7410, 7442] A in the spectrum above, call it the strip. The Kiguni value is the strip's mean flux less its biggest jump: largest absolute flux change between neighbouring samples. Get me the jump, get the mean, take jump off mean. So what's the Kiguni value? 27.2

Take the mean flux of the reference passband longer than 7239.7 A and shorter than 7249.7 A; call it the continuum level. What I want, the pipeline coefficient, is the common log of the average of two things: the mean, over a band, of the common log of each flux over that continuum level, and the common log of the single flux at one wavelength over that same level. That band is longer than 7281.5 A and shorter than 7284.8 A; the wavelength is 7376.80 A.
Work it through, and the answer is -1.3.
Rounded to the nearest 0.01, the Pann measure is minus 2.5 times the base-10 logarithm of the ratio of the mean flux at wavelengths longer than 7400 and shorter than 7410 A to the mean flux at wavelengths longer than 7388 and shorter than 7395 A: 0.00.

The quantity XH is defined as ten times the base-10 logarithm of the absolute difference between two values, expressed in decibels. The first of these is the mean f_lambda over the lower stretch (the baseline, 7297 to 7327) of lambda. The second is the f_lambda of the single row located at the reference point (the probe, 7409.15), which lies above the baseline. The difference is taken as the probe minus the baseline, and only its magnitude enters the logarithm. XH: 10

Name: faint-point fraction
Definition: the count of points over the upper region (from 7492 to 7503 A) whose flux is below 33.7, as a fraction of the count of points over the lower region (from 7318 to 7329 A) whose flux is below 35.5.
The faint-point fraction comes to 0.2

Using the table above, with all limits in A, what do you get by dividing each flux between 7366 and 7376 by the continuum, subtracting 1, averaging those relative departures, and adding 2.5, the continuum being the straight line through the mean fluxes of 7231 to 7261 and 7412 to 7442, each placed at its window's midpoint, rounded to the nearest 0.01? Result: 2.43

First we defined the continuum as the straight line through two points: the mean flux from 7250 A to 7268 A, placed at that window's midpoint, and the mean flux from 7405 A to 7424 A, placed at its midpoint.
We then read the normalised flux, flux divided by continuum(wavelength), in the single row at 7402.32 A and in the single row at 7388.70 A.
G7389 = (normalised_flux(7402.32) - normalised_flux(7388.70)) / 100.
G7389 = -0.0019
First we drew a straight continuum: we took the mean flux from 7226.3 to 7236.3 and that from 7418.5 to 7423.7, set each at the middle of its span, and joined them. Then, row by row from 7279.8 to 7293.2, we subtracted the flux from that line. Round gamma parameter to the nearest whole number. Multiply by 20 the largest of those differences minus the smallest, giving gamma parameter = 171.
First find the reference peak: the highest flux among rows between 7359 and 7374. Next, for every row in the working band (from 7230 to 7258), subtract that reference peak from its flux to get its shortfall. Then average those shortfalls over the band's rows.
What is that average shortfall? -4.5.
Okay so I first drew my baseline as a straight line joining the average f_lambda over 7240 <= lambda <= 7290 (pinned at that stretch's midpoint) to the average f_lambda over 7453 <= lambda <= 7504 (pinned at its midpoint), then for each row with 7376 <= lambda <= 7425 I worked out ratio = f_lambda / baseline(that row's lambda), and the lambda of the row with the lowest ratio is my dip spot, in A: 7378.50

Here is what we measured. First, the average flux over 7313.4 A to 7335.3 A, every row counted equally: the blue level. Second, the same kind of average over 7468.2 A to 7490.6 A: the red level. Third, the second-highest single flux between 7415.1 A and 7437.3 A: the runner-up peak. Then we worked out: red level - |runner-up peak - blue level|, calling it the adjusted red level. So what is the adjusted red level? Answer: 25.7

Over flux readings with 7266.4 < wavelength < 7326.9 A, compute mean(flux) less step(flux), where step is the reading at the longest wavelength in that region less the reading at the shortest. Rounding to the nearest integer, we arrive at 42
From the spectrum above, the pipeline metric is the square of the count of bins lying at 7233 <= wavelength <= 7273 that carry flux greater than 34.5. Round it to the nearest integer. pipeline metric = 64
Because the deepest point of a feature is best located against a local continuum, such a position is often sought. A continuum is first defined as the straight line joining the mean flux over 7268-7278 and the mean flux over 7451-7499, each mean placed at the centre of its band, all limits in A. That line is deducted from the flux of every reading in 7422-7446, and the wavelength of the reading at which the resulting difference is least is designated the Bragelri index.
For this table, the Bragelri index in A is 7424.52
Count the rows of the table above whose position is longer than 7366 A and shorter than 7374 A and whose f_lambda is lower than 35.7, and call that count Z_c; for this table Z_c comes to 4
